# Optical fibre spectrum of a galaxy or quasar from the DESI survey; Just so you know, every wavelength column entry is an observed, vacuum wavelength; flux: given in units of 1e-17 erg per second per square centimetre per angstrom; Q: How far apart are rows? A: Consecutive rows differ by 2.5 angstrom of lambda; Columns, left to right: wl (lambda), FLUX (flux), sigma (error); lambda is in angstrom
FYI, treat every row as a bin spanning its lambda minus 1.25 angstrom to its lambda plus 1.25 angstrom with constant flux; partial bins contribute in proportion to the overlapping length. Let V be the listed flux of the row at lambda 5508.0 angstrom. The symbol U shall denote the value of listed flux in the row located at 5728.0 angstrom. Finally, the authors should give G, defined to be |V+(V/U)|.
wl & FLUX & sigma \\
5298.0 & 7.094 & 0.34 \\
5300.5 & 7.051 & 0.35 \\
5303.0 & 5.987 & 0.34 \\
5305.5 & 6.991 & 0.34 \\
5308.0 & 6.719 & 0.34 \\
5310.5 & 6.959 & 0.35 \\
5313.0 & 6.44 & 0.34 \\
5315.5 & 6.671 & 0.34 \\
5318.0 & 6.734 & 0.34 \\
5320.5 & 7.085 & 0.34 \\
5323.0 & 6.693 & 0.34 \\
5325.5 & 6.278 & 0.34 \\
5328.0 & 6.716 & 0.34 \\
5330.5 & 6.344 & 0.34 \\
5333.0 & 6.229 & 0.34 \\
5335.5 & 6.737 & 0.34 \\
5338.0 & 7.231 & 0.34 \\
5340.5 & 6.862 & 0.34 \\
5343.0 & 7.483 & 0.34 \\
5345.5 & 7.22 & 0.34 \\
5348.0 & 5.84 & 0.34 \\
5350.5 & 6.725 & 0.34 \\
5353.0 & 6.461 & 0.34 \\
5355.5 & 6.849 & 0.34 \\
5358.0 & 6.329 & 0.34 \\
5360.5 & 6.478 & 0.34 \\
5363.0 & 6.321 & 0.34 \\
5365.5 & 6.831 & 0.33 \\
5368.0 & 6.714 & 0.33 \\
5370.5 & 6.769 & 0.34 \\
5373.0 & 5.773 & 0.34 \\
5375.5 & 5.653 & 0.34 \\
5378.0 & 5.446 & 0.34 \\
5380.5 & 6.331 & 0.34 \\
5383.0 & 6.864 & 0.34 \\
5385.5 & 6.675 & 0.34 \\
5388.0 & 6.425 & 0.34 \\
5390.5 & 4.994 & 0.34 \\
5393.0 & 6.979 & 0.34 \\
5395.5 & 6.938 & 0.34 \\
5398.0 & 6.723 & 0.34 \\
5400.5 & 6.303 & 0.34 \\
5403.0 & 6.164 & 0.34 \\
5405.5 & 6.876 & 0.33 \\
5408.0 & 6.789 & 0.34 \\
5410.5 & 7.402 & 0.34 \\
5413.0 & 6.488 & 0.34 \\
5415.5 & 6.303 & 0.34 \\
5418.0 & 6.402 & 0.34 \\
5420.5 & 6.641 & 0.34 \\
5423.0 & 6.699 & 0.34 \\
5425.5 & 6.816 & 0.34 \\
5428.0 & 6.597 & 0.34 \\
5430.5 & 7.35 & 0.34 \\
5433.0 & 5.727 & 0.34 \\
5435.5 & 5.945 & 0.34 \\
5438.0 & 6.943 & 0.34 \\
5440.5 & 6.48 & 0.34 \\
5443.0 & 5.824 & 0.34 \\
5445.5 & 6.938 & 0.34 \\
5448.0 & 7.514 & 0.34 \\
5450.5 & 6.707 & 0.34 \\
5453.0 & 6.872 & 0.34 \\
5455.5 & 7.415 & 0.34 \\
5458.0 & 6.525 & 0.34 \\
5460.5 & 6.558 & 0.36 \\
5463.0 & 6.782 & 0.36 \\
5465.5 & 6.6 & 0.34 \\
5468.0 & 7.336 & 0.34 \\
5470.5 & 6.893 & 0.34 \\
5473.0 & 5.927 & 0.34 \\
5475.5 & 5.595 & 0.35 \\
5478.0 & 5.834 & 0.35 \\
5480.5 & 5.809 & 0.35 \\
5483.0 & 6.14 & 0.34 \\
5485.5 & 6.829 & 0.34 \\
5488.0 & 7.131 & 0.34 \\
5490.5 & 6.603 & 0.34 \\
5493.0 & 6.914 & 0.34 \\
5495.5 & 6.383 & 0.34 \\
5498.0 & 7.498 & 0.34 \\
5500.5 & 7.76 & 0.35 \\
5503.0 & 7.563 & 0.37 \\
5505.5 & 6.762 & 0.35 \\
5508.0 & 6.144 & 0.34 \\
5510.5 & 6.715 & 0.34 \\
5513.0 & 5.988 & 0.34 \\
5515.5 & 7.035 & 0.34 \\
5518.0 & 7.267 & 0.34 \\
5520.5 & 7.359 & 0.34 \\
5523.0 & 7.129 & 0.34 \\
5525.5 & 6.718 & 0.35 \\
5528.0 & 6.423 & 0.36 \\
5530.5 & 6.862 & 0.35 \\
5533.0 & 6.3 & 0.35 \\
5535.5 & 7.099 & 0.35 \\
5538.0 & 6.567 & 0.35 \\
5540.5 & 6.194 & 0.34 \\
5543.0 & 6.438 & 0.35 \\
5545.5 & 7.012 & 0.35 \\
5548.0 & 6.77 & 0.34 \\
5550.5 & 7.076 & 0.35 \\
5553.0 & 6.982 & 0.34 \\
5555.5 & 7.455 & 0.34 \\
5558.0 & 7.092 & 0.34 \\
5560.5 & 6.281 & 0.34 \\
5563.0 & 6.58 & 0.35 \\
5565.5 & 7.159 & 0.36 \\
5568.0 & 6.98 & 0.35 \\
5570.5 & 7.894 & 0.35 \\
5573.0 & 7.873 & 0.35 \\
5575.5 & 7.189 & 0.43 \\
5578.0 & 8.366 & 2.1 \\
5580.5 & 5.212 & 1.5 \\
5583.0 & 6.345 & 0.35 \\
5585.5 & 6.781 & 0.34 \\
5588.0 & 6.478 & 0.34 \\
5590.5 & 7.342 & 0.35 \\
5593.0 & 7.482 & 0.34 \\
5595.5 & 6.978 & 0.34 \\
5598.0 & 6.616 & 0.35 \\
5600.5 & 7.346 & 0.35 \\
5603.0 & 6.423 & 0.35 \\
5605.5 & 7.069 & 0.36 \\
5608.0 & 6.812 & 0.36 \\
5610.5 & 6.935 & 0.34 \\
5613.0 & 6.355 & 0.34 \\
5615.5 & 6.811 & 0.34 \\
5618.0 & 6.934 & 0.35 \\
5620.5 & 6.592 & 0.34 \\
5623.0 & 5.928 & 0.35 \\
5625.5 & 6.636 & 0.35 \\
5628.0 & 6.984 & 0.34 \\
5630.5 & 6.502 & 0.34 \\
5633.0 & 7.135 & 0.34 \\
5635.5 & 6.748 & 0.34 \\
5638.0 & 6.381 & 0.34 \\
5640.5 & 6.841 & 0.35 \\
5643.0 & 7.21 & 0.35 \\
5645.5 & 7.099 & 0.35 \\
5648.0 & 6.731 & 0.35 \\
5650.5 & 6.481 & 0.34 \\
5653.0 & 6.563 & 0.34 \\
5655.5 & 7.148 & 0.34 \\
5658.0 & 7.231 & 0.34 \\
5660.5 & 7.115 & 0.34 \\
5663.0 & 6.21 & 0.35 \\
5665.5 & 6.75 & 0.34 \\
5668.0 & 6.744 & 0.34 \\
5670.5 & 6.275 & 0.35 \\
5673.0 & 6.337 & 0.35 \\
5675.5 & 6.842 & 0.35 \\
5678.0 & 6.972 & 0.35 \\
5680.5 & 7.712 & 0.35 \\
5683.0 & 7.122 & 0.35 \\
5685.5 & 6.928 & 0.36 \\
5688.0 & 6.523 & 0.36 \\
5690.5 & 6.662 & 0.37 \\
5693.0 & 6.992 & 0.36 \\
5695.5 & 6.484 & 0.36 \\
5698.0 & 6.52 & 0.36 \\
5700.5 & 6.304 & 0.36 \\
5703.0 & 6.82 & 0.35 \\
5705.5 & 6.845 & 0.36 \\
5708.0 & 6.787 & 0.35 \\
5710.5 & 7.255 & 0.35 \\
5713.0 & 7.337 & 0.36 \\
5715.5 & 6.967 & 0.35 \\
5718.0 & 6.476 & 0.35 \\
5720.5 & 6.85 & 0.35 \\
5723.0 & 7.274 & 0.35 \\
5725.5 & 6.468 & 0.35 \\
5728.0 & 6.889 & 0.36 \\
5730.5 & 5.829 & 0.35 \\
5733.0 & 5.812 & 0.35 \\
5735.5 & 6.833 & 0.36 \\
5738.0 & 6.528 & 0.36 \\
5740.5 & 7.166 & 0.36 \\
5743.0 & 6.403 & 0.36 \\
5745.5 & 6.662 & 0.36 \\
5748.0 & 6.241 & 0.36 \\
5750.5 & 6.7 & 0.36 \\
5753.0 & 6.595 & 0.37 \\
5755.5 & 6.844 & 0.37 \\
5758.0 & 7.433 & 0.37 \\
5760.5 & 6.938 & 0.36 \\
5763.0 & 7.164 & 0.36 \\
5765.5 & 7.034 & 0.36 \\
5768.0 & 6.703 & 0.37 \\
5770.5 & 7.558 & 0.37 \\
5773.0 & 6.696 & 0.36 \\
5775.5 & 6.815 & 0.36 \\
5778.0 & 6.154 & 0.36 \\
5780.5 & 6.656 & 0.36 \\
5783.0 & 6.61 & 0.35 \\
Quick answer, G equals 7.0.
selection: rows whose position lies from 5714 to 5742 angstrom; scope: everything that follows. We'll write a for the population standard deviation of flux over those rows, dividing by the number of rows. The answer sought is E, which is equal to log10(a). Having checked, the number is -0.34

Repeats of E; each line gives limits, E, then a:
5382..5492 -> -0.28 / 0.53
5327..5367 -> -0.39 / 0.41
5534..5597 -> -0.20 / 0.63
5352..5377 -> -0.40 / 0.40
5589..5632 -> -0.41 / 0.39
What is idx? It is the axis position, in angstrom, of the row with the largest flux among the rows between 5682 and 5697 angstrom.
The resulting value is 5683.0 angstrom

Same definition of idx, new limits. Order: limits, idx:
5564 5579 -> 5578.0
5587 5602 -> 5593.0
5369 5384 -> 5383.0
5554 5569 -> 5555.5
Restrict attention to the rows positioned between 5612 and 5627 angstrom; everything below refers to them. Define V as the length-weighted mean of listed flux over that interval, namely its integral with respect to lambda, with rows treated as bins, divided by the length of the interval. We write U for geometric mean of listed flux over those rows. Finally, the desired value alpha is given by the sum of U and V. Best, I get 13.1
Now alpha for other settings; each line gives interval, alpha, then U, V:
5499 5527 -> 13.9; 6.93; 6.95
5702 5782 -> 13.5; 6.76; 6.77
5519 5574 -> 13.8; 6.91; 6.92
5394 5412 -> 13.5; 6.73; 6.74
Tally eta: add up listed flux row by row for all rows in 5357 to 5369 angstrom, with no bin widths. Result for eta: 32.7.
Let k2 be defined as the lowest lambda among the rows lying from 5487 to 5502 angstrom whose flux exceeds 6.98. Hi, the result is 5488.0 angstrom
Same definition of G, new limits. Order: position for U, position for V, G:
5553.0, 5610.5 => 7.9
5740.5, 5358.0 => 7.2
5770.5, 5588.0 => 7.3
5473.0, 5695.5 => 7.6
